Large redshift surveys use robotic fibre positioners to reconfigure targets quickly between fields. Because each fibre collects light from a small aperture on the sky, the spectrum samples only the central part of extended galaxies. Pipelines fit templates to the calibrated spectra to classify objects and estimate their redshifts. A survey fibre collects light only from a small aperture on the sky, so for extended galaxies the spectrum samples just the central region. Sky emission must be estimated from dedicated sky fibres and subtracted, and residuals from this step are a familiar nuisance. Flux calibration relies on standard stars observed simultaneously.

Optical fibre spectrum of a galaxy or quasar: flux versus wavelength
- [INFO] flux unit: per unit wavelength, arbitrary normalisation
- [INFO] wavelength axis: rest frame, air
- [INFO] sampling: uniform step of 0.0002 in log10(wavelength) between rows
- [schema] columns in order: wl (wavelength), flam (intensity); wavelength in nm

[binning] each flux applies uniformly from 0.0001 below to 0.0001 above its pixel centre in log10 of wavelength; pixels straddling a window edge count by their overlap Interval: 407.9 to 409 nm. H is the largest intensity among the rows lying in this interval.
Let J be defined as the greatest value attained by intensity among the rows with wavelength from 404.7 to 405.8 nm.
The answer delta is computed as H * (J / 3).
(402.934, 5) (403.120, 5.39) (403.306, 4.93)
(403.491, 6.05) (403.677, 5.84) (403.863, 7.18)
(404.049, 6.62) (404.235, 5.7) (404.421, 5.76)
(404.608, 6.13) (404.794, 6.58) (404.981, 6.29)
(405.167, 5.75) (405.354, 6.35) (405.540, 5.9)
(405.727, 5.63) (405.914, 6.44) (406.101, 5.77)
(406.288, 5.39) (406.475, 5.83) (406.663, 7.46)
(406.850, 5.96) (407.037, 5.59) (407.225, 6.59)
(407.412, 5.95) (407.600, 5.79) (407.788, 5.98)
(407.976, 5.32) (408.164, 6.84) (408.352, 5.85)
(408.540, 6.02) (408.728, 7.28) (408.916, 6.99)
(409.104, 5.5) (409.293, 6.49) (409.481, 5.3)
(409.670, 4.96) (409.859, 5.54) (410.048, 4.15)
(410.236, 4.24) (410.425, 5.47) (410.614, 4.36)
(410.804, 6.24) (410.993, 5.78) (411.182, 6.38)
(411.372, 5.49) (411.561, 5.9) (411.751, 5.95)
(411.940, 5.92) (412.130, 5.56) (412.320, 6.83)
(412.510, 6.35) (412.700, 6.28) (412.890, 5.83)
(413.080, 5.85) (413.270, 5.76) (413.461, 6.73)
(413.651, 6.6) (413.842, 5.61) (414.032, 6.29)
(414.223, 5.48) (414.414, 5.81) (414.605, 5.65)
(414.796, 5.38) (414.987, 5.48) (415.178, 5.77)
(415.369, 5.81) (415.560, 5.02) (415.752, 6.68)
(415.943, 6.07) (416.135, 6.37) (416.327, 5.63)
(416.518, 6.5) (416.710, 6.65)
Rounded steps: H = 7.28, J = 6.58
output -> 16.0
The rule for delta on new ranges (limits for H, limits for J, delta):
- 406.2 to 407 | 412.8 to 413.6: 16.7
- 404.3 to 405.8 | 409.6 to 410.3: 12.2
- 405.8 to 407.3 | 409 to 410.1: 16.1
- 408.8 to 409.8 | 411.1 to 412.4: 15.9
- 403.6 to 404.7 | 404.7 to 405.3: 15.7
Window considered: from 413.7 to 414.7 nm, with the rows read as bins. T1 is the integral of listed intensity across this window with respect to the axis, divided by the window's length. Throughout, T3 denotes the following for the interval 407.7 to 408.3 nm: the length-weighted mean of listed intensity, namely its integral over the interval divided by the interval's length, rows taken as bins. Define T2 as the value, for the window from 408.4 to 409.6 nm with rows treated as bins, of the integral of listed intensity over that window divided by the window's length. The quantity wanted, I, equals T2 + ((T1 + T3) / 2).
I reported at 12.1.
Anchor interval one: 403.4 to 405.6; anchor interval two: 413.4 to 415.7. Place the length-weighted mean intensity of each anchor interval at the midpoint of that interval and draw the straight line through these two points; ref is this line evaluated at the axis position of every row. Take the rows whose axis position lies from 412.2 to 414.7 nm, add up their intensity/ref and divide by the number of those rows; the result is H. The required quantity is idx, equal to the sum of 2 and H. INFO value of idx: 3.04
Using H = 1.04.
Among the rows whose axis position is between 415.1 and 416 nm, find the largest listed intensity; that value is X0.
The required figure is 6.68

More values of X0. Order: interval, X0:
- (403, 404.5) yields 7.18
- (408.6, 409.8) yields 7.28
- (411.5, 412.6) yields 6.83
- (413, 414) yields 6.73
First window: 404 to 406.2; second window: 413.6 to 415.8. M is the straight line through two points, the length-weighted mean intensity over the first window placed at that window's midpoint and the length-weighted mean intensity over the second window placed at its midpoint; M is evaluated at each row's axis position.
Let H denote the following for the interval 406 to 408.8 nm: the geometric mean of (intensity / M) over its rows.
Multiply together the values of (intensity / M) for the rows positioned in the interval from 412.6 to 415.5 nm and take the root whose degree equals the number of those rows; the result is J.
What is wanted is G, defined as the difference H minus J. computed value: 0.00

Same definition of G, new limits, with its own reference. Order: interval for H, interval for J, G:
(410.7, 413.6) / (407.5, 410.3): 0.08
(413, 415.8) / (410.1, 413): 0.03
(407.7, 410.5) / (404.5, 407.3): -0.06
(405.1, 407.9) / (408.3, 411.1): 0.06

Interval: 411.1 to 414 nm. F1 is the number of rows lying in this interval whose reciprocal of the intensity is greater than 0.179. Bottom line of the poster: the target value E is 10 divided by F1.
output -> 5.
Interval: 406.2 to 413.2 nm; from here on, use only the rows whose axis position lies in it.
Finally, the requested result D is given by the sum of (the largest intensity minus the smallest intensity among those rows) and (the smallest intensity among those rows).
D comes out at 7.5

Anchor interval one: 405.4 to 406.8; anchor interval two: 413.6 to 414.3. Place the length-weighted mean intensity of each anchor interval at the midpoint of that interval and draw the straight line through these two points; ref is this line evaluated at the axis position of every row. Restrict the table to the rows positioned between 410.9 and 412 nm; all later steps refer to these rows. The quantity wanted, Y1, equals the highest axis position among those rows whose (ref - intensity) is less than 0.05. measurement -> 411.751 nm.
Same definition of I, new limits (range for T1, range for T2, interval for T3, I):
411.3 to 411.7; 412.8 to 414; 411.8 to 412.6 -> 12.0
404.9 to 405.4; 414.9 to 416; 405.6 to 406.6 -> 11.8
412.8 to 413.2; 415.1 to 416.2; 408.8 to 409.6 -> 11.9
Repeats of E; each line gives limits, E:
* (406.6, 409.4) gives 5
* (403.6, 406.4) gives 10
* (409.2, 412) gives 1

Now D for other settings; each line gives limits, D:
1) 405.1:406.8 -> 7.5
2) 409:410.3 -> 6.5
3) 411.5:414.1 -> 6.8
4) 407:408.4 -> 6.8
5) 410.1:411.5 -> 6.4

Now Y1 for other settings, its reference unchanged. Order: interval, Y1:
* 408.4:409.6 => 409.293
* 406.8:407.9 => 407.225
